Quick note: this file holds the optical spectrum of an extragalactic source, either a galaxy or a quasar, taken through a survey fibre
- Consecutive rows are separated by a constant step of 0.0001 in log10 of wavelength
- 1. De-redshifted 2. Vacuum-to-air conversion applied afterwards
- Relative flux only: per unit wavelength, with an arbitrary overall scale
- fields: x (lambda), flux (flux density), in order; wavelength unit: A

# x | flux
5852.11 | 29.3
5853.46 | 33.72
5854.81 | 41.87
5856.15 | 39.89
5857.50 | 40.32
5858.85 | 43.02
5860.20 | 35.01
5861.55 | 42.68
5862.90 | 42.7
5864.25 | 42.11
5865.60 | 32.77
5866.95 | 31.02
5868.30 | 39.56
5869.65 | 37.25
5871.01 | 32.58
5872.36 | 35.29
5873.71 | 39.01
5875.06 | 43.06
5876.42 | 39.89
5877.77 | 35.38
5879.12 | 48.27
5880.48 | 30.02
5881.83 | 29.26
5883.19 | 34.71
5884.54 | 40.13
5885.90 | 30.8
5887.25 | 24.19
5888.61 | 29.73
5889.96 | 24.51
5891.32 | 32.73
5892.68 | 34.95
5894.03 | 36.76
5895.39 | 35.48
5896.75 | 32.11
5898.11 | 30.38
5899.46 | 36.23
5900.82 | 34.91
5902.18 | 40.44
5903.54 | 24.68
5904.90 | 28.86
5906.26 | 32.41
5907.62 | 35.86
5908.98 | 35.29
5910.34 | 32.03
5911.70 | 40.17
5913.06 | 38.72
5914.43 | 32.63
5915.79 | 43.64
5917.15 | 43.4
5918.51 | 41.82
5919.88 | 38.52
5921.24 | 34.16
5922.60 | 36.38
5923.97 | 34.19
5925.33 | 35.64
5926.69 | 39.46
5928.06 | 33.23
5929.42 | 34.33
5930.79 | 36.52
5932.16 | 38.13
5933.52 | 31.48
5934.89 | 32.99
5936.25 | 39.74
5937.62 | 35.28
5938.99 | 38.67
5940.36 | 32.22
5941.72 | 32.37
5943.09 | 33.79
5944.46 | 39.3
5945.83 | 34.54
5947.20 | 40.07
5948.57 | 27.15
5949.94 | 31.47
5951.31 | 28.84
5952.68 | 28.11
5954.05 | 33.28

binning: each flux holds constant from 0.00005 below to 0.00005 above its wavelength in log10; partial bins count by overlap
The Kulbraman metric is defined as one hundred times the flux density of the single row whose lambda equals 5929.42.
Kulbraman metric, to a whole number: 3433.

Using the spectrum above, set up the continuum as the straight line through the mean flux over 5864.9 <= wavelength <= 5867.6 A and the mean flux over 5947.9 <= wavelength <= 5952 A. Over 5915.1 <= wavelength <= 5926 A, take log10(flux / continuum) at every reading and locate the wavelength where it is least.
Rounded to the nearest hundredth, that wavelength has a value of 5921.24 A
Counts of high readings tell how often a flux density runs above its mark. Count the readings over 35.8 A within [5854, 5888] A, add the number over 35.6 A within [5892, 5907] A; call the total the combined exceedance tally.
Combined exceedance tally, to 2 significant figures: 17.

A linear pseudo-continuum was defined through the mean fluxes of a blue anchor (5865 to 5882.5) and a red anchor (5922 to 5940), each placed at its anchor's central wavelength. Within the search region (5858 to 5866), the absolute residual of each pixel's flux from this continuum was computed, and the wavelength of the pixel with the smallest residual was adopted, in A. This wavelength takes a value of 5860.20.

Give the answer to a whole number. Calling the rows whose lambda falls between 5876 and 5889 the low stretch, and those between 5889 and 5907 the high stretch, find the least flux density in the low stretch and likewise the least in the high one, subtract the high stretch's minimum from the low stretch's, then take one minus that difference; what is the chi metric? 1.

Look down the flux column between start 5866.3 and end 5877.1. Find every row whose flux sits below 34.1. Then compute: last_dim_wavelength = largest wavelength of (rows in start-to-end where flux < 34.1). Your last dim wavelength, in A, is 5871.01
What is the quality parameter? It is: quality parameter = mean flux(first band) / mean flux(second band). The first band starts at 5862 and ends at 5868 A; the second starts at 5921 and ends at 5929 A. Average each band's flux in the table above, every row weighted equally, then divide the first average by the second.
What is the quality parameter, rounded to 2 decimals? 1.05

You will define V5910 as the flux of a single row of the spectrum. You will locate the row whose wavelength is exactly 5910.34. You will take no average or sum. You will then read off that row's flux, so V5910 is 32.03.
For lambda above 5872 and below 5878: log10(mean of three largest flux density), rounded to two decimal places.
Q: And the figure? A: 1.61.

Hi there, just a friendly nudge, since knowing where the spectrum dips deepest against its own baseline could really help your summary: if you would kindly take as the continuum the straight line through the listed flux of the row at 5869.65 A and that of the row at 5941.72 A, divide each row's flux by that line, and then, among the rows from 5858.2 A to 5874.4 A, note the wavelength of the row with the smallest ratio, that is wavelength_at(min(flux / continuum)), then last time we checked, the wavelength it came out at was 5866.95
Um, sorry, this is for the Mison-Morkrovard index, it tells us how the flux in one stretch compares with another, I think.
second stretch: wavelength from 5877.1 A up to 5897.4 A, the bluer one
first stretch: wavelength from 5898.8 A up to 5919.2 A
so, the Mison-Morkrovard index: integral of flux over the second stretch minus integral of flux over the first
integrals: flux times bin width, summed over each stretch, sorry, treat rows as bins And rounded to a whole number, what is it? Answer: -60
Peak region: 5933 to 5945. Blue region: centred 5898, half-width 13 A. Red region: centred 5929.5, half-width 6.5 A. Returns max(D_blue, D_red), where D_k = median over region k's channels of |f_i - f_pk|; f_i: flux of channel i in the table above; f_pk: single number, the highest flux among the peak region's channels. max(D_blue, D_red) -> 7.3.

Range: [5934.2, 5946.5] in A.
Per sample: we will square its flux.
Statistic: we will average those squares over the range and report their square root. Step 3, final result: 35.5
